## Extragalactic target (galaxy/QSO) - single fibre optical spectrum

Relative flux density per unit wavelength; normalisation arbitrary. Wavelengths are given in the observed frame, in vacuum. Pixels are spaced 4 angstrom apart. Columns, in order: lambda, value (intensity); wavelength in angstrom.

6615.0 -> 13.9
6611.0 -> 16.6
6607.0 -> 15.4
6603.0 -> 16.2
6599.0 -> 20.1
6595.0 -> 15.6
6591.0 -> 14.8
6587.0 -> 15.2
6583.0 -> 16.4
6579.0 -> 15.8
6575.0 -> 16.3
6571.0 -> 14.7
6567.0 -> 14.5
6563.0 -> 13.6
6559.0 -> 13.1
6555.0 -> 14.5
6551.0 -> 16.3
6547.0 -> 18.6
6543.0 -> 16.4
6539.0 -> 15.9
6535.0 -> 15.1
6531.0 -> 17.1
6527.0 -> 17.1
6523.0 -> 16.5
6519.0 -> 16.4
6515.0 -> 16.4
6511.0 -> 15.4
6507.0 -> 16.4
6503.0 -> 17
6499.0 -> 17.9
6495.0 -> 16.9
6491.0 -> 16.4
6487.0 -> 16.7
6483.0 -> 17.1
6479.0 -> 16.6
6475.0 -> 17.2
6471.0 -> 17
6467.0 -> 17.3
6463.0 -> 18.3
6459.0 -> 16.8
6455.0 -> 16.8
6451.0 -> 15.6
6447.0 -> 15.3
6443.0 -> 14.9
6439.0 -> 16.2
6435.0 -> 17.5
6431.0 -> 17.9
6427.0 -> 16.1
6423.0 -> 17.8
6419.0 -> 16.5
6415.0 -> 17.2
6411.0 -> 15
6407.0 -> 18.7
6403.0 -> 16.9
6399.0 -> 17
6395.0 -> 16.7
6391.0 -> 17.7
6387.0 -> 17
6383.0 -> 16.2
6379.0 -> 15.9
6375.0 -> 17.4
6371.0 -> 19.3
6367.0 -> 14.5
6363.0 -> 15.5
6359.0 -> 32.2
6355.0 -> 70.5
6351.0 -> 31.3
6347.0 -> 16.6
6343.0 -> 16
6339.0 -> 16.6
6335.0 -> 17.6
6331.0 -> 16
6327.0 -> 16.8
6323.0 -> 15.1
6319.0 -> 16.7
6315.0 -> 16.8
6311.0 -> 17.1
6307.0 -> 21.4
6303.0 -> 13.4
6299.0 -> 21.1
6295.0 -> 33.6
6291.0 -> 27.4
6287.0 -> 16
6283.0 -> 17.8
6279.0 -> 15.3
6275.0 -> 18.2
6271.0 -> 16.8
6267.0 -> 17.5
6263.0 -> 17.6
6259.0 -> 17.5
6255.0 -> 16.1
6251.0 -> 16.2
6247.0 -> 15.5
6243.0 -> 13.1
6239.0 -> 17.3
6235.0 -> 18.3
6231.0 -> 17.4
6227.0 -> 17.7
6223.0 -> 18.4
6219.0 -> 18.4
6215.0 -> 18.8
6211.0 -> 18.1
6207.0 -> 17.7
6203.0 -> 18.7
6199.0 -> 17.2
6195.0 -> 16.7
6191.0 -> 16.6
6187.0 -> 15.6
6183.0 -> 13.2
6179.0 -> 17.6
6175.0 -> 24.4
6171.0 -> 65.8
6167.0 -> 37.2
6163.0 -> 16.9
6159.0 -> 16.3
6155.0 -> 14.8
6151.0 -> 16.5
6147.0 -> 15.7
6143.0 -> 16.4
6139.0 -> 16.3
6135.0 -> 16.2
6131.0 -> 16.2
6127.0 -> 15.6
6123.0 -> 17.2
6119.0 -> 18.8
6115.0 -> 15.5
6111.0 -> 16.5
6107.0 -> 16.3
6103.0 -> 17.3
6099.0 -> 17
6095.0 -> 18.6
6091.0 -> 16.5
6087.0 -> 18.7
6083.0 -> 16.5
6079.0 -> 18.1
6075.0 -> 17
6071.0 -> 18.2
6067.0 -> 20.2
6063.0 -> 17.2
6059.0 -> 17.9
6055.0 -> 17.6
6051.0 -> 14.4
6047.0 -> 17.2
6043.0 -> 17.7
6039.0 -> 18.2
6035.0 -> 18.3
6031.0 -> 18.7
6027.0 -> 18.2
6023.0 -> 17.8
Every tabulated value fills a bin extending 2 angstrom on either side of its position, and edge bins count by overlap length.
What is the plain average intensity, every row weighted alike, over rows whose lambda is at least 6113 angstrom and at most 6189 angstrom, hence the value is 20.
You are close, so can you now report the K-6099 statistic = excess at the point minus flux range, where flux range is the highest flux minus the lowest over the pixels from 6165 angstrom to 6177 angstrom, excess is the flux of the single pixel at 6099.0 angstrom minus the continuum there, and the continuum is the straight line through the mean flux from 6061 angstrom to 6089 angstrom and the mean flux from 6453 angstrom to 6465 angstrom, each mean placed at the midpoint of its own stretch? -42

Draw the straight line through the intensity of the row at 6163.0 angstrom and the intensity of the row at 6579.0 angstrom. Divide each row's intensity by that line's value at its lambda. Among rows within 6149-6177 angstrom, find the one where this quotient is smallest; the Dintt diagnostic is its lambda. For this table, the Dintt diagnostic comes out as 6155.0 angstrom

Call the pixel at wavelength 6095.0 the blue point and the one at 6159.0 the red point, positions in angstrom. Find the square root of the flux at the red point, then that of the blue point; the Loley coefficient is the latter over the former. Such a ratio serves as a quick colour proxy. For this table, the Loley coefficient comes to 1.07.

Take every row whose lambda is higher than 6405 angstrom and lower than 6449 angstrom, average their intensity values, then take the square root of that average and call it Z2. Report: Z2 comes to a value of 4.08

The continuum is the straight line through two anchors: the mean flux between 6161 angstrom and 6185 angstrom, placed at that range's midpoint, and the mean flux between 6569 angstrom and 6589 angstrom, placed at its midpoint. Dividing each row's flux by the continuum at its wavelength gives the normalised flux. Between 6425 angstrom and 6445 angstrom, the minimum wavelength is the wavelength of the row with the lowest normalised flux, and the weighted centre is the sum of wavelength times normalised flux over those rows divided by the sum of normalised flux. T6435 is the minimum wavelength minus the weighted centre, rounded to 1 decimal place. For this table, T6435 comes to 8.1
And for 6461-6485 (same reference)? 6.1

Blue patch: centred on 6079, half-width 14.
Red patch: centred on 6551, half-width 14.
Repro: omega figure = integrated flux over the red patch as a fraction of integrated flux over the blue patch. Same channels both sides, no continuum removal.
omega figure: 0.9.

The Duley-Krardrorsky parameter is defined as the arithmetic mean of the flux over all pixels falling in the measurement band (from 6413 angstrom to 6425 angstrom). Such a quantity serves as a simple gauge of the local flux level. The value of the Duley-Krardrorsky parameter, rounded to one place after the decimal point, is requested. 17.2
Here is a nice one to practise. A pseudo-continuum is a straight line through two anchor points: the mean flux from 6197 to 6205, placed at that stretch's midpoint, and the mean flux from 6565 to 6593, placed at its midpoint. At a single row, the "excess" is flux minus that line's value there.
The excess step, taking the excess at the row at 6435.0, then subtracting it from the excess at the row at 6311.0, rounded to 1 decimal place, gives -1.2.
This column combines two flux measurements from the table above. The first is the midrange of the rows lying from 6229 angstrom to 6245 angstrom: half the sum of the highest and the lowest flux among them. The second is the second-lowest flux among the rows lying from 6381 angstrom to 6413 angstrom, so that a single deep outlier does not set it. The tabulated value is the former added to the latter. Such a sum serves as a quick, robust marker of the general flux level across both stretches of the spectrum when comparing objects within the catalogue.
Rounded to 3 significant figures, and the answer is 31.9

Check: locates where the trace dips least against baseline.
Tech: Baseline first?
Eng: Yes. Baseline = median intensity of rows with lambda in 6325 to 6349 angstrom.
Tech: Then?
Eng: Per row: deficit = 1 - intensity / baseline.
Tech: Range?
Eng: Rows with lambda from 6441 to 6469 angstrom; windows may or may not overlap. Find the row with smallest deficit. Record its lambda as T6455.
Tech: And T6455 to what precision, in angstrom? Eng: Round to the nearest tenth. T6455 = 6463.0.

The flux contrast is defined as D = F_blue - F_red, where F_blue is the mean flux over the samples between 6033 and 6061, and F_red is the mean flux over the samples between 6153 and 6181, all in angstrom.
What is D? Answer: -10.2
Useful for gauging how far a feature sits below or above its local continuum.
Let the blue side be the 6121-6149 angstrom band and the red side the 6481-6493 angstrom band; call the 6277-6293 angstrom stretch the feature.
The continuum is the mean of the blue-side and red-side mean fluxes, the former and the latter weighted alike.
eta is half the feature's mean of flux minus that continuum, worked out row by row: 1.3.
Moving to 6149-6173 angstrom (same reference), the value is 5.7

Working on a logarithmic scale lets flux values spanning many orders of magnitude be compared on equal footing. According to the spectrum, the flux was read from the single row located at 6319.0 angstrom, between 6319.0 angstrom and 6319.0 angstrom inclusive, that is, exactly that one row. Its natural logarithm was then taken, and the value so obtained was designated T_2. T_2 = 2.82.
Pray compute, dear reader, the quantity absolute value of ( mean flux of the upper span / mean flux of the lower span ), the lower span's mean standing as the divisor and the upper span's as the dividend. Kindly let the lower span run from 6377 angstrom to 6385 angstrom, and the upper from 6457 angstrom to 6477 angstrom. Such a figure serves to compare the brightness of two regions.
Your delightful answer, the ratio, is 1.08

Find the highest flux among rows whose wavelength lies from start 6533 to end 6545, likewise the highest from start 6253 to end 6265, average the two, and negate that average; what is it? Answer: -17.0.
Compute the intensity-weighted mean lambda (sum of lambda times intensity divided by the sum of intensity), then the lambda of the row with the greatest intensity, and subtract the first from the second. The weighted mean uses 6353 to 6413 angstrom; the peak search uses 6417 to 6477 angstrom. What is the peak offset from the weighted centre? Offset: 85.7 angstrom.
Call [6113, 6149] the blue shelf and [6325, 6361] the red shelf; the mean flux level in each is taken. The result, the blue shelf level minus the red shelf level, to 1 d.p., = -9.5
